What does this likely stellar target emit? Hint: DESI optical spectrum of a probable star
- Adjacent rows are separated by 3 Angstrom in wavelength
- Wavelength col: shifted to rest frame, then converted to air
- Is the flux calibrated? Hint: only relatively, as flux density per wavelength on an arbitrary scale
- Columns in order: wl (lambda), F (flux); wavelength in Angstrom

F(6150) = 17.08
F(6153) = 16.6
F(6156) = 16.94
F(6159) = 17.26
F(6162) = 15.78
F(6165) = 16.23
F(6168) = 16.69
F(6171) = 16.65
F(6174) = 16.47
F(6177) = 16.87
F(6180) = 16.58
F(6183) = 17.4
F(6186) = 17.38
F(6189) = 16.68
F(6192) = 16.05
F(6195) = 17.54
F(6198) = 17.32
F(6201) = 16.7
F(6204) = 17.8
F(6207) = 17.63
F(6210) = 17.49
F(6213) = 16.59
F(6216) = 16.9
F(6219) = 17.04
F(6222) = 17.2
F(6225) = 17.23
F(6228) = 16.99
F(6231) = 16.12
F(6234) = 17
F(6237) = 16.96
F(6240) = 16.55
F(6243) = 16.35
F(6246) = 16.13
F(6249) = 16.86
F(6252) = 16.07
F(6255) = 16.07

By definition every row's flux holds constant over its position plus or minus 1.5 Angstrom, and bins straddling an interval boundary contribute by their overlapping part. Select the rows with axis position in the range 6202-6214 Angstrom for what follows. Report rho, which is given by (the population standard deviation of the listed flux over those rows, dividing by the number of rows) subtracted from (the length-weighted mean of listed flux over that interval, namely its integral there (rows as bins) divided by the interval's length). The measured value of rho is 16.9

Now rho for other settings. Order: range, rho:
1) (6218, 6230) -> 17.0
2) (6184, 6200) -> 16.4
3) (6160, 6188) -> 16.2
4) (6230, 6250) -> 16.2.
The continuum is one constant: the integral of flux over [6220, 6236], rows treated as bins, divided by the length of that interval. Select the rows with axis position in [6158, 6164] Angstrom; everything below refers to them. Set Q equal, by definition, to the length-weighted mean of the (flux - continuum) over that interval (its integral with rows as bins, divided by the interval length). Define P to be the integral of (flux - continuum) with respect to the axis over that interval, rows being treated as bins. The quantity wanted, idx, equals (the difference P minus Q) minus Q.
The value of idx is -1.9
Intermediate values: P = -2.9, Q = -0.5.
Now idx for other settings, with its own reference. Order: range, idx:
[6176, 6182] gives -0.6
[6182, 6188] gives 1.7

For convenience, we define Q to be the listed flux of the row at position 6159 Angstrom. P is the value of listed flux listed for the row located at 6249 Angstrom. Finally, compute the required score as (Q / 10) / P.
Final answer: 0.102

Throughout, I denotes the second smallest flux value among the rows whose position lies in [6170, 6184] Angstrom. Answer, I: 16.58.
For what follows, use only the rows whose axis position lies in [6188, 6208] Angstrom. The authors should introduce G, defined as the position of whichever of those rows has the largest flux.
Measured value 6204 Angstrom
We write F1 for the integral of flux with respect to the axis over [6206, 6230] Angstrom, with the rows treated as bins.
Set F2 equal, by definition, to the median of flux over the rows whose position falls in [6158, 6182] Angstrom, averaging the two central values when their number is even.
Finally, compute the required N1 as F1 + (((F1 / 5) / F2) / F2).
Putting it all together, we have 411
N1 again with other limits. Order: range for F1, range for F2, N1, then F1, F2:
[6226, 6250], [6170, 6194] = 399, 399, 16.7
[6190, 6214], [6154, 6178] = 412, 411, 16.7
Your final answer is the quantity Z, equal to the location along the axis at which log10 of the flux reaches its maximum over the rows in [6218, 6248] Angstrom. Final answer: 6225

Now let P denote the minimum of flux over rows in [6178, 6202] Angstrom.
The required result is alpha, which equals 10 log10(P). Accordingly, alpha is 12.05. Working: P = 16.05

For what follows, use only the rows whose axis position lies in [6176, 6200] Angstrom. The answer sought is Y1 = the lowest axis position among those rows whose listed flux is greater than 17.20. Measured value 6183 Angstrom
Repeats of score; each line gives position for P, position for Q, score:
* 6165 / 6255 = 0.099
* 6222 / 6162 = 0.092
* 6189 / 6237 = 0.102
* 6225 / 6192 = 0.093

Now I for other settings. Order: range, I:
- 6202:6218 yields 16.9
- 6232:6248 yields 16.35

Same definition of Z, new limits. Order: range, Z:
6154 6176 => 6159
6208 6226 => 6210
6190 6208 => 6204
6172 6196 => 6195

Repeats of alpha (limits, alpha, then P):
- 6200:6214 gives 12.20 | 16.59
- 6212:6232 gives 12.07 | 16.12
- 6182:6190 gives 12.22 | 16.68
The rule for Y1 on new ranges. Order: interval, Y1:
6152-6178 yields 6159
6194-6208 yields 6195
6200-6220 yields 6204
